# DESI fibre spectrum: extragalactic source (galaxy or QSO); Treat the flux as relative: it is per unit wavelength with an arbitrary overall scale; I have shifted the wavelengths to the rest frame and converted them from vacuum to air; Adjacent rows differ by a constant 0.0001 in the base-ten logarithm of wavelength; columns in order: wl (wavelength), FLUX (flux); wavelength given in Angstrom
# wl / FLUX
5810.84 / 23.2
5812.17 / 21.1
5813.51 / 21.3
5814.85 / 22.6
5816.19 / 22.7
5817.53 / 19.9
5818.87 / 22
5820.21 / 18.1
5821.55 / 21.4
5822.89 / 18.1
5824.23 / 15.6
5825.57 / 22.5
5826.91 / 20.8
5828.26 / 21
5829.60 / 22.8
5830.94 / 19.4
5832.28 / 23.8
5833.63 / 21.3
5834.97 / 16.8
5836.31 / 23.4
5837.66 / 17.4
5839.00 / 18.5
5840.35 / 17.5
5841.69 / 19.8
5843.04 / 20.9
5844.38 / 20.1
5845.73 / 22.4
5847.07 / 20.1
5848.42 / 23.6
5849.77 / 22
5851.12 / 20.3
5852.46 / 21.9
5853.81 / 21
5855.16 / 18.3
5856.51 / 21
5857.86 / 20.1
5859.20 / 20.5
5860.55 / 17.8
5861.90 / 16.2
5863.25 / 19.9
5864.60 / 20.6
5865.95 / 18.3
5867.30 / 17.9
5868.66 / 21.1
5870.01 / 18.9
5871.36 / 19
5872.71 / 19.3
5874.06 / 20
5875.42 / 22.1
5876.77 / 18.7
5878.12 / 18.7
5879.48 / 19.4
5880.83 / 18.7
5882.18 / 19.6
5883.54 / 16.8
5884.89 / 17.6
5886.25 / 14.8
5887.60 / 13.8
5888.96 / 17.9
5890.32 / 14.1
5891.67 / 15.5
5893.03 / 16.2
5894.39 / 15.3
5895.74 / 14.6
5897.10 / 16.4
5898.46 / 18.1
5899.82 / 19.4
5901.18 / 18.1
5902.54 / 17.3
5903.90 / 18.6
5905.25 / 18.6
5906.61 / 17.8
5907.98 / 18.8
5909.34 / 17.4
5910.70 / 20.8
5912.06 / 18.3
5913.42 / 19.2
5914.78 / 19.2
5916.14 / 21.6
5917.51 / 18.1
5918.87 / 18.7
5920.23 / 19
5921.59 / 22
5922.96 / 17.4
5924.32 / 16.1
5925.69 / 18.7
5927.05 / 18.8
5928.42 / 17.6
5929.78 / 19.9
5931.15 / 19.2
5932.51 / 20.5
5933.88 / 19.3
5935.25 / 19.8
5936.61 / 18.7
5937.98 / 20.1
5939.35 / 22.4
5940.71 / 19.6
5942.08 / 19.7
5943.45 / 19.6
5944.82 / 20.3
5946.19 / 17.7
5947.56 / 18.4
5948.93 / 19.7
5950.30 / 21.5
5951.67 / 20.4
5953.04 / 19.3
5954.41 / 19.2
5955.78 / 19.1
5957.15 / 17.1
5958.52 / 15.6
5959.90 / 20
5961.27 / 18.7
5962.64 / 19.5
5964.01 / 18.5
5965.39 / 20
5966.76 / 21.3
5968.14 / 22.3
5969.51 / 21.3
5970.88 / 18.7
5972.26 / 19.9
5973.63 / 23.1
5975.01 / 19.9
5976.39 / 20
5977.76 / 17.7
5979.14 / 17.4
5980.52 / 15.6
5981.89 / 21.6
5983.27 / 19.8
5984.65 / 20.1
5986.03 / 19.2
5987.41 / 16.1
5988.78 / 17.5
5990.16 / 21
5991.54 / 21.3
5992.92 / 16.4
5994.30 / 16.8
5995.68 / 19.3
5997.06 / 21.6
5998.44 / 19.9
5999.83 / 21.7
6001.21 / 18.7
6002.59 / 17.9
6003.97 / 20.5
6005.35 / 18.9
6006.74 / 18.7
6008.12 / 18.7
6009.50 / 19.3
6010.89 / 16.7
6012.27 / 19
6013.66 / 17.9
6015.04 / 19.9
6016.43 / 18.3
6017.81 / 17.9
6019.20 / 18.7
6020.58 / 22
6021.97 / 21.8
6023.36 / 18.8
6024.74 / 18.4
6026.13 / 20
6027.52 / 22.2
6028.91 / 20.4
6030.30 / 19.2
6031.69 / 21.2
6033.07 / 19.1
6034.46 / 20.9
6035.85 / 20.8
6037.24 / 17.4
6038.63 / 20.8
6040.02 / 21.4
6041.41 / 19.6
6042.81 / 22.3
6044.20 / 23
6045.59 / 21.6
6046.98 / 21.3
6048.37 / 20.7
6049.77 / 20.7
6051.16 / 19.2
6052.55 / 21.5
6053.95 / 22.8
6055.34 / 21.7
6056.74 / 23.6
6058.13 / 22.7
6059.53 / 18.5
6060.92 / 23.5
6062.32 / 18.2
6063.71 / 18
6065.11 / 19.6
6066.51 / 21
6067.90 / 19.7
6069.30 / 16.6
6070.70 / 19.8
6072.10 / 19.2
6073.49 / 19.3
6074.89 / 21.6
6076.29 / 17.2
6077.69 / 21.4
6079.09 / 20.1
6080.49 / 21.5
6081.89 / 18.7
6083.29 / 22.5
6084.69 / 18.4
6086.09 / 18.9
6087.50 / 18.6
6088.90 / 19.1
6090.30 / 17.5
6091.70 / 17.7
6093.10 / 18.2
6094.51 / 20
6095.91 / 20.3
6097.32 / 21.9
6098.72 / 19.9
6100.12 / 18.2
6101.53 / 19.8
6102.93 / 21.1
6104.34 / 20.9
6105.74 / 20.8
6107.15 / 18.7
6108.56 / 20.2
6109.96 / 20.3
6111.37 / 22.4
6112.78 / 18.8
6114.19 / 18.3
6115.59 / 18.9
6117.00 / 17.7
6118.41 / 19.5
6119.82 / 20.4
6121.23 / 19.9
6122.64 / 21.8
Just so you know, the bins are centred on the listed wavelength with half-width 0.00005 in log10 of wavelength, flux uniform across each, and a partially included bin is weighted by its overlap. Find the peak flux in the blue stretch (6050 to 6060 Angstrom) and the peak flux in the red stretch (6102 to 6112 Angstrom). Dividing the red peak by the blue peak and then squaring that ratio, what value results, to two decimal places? 0.90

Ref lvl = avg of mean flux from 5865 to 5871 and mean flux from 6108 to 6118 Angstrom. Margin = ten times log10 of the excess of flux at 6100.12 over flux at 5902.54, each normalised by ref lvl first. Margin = -13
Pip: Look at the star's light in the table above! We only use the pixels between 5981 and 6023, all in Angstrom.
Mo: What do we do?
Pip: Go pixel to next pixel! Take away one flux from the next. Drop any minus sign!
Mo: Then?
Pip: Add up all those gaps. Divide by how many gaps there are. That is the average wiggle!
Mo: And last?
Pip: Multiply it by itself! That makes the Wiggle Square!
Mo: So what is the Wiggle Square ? 2.74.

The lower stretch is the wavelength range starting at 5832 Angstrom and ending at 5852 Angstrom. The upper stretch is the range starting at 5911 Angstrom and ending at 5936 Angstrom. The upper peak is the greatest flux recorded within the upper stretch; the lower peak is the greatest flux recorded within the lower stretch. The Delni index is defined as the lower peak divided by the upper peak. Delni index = 1.082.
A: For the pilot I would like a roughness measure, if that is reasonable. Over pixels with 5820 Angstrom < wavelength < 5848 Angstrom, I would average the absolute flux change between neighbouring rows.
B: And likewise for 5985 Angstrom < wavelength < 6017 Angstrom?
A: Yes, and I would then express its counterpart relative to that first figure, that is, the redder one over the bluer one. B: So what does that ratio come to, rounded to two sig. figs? 0.63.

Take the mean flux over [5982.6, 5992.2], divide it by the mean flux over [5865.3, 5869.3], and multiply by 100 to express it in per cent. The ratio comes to 101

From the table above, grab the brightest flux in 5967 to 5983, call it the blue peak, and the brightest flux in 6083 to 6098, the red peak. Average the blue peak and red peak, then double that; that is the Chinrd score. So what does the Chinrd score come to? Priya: 45.6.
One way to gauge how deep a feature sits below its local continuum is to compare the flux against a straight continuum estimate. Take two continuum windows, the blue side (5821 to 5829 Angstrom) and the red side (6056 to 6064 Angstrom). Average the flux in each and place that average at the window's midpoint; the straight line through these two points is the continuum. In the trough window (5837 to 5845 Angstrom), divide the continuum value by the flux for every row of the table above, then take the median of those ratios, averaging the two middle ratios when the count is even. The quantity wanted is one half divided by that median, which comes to 0.479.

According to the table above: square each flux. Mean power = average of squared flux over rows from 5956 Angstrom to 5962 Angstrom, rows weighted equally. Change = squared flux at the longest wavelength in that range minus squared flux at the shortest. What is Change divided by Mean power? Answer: 0.18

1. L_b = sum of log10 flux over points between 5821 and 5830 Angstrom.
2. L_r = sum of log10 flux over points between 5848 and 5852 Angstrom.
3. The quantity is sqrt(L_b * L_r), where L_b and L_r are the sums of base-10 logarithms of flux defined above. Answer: 6.1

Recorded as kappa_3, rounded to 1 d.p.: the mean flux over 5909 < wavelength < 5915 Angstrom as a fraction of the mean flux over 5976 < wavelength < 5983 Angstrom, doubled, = 2.1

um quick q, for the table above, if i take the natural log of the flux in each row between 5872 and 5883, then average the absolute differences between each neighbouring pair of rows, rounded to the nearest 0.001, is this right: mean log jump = 0.060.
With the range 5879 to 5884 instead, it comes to 0.079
